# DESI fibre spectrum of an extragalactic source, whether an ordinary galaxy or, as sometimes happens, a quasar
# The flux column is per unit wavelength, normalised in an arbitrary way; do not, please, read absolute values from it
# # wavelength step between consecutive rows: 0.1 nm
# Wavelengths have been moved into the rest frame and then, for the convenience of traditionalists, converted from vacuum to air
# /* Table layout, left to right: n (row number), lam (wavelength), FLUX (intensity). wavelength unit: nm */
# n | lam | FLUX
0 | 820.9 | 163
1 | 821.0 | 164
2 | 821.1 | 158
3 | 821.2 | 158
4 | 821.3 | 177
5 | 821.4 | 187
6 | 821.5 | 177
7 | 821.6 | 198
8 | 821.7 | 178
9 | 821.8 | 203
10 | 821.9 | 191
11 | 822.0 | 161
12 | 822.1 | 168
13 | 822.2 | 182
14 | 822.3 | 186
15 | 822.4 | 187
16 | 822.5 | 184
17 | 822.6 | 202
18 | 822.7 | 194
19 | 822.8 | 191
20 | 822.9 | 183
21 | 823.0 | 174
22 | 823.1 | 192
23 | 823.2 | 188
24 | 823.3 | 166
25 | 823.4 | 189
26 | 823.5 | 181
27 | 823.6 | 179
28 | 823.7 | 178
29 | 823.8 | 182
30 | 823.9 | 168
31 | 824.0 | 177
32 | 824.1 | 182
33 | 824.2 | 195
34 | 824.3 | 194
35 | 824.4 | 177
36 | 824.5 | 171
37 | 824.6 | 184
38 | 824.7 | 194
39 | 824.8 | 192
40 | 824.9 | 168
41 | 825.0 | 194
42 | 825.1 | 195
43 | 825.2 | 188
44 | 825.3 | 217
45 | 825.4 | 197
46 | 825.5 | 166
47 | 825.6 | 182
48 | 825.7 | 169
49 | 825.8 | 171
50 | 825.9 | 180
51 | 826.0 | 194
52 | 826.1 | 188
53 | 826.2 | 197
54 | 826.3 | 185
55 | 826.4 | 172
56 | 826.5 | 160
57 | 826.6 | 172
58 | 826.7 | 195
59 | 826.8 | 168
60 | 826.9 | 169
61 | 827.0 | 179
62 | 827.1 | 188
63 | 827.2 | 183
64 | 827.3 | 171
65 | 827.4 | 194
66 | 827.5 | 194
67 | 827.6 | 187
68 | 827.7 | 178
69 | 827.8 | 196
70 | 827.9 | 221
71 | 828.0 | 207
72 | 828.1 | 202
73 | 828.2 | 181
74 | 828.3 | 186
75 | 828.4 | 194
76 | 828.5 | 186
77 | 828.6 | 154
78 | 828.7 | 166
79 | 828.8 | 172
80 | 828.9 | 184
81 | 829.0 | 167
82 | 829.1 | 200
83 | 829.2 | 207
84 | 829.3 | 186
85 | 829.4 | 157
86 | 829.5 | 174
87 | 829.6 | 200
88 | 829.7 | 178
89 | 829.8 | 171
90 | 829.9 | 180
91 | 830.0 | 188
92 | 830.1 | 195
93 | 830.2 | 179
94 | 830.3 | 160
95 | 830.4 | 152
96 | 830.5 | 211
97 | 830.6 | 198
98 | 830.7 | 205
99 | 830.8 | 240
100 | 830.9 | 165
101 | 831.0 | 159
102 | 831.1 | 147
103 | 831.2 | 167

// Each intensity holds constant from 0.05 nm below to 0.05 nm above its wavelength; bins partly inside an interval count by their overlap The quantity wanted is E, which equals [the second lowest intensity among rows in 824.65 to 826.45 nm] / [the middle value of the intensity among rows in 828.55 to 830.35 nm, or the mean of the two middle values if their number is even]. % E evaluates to 0.94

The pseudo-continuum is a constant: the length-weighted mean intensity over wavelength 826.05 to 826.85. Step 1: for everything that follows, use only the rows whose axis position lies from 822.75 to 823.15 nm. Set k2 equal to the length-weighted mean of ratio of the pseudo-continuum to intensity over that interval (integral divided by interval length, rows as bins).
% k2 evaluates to 0.97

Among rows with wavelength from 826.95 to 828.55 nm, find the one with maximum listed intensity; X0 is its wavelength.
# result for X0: 827.9 nm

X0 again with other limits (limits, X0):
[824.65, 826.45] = 825.3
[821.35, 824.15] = 821.8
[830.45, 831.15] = 830.8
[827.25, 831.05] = 830.8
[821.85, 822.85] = 822.6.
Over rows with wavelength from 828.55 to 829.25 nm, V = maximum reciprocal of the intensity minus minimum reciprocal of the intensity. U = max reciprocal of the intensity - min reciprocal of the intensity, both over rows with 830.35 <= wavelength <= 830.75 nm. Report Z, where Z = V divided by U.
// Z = 0.9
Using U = 0.0018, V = 0.0017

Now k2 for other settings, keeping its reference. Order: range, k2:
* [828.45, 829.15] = 1.03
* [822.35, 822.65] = 0.94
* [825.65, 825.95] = 1.04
